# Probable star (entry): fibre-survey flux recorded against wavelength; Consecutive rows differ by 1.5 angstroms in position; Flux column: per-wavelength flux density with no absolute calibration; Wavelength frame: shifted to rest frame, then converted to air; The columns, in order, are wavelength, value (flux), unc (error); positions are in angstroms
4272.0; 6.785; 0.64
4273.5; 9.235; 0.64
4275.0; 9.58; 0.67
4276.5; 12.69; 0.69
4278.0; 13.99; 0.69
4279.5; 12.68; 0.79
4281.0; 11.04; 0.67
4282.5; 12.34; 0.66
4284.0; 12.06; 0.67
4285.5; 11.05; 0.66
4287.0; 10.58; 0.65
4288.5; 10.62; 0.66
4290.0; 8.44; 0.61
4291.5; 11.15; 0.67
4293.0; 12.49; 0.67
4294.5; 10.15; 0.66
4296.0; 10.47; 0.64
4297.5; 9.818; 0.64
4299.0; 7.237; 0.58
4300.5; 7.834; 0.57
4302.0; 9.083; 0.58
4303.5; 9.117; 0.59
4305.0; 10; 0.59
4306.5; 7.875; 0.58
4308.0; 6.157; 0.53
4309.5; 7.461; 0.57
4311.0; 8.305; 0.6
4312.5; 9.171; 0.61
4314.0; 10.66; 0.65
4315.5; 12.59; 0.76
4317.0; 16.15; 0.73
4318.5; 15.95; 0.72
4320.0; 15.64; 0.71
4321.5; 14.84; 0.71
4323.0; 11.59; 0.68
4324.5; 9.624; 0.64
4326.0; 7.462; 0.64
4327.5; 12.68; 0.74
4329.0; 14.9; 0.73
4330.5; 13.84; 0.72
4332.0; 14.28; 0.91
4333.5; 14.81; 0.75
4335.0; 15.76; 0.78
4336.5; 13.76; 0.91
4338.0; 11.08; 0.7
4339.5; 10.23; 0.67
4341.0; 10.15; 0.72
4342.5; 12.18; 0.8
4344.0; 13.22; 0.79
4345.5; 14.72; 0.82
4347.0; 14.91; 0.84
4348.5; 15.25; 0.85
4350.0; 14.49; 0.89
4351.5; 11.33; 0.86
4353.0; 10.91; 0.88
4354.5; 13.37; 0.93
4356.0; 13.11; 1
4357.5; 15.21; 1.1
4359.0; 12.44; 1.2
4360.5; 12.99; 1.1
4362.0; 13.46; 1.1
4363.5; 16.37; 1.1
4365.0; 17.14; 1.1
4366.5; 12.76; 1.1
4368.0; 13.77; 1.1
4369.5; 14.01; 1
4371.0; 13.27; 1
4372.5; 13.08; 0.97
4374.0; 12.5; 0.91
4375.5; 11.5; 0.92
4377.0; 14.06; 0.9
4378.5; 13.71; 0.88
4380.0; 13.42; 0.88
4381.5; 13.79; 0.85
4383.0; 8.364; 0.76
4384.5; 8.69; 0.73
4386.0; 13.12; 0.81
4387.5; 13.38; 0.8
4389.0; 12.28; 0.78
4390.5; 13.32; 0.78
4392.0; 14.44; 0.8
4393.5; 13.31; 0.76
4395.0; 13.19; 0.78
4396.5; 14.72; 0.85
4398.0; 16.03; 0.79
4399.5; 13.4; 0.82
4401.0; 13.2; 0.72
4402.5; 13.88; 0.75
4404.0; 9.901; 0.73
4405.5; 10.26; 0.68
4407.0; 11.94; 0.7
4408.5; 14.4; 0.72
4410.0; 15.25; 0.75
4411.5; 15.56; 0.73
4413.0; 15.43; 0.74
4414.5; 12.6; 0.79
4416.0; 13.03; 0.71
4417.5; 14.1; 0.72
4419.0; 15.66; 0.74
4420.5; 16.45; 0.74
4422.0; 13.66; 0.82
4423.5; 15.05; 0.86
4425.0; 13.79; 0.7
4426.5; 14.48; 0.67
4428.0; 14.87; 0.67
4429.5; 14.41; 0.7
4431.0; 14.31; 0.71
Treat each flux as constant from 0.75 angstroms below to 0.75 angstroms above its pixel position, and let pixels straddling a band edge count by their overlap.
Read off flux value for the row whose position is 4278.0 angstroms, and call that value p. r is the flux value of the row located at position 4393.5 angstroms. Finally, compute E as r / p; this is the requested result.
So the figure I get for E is 0.95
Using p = 13.99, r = 13.31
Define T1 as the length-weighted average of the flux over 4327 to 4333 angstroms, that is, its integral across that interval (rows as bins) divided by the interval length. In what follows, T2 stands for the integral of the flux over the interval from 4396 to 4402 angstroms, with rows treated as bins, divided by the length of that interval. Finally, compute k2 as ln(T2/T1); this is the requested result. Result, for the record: 0.0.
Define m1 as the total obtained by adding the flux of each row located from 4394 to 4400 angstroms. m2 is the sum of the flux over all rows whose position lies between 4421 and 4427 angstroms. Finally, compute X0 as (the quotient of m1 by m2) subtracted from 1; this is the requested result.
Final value -0.01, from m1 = 57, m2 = 57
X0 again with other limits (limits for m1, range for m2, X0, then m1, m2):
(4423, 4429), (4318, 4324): 0.00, 58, 58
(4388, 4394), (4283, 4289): -0.20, 53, 44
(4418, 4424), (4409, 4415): -0.03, 61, 59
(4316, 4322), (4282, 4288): -0.36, 63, 46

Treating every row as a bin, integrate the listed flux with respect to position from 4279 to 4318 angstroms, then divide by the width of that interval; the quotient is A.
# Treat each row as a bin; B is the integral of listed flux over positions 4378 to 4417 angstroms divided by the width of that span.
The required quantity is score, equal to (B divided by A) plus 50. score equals 51.3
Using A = 10.2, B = 13.1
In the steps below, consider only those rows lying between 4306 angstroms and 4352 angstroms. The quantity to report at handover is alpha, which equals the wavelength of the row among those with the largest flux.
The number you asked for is 4317.0 angstroms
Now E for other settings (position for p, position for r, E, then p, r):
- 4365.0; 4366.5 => 0.74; 17.14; 12.76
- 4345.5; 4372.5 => 0.89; 14.72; 13.08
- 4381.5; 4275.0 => 0.69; 13.79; 9.58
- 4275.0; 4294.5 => 1.06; 9.58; 10.15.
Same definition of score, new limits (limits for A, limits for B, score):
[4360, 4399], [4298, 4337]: 50.9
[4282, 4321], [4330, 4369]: 51.3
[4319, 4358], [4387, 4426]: 51.1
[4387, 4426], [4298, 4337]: 50.8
